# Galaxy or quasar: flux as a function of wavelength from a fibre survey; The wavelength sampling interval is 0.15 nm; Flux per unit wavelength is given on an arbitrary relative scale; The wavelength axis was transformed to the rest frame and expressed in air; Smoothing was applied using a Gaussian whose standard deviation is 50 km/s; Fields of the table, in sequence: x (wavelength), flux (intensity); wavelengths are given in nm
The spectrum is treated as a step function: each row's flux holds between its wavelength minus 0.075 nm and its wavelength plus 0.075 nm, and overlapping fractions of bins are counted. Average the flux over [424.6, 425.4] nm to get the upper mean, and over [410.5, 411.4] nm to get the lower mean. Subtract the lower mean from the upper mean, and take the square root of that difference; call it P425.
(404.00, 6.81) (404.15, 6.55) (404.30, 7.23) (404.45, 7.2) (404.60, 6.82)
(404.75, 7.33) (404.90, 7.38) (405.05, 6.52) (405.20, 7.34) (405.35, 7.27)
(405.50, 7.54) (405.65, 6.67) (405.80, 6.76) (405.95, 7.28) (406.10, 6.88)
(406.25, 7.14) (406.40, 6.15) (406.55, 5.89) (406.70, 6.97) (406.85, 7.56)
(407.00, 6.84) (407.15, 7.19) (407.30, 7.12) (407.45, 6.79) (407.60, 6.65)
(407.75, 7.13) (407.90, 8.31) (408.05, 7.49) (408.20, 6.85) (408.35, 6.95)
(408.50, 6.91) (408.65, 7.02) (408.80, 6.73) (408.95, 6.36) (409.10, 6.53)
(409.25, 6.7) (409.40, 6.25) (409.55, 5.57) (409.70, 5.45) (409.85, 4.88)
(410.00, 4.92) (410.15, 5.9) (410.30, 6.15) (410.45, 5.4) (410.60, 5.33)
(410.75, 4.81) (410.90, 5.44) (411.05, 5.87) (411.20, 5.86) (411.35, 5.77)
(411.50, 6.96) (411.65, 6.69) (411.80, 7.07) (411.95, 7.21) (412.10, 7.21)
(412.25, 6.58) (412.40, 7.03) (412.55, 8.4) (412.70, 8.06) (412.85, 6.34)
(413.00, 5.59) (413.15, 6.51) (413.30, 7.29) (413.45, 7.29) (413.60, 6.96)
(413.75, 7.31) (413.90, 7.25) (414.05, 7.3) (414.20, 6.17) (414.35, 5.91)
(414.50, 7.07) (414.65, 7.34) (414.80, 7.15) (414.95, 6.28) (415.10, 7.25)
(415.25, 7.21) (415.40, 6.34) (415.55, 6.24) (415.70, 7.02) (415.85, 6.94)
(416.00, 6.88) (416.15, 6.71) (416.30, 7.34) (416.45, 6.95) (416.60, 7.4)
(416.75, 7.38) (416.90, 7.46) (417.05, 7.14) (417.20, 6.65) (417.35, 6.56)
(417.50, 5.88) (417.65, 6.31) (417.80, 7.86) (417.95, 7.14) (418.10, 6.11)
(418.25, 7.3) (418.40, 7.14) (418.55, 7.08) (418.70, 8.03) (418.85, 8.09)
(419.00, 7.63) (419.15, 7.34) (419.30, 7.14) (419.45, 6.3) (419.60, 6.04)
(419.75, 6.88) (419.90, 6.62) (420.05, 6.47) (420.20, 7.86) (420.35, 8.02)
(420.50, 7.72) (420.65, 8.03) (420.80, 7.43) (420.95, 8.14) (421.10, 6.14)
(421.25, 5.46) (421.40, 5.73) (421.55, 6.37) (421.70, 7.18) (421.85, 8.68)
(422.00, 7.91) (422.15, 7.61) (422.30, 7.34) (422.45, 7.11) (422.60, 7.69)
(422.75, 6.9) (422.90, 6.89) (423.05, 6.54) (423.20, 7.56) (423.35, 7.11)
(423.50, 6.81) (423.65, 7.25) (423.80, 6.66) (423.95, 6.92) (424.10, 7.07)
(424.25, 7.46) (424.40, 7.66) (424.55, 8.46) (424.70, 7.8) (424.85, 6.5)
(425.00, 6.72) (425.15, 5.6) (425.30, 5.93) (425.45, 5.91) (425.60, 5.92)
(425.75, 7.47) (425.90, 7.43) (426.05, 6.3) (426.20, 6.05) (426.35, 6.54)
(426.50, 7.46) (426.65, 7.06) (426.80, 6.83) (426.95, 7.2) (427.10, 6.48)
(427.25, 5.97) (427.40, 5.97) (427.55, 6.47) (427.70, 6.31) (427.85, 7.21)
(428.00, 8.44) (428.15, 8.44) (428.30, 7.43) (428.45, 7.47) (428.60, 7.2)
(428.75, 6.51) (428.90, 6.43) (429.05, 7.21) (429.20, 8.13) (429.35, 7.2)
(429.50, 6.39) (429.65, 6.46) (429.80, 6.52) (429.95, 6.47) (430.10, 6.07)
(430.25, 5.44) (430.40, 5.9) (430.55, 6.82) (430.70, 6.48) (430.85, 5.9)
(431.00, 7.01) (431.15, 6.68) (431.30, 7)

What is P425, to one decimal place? 1.0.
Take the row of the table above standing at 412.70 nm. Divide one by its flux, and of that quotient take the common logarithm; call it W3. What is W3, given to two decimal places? -0.91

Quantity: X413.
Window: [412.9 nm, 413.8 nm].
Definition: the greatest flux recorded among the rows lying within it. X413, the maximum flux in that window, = 7.31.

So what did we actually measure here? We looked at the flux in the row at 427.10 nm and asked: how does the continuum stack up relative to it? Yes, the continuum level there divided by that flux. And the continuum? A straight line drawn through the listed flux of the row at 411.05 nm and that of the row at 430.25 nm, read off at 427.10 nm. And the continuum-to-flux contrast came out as 0.85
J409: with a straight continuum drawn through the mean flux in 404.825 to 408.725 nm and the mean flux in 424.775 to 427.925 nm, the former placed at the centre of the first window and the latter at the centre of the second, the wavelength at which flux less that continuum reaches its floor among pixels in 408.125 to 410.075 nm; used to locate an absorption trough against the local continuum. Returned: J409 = 409.85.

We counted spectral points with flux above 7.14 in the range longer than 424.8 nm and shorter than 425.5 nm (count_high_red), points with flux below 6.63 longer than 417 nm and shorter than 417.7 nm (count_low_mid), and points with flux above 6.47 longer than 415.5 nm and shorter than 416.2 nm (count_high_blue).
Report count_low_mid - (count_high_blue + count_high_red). -1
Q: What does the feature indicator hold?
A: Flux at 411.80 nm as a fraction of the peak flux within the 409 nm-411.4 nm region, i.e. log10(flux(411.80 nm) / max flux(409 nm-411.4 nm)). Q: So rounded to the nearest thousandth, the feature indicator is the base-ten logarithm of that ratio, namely 0.023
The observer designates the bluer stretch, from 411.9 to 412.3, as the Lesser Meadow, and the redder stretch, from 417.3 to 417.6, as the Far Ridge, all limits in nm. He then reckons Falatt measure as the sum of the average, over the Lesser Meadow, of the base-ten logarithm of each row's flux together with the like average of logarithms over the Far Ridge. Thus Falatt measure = 1.64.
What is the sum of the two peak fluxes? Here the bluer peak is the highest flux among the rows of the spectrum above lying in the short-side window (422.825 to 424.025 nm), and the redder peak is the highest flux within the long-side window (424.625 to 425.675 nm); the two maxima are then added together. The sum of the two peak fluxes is 15.4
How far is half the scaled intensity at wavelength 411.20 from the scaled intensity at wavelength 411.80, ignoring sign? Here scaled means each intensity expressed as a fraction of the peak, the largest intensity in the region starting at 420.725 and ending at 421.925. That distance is 0.48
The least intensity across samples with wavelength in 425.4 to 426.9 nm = 5.91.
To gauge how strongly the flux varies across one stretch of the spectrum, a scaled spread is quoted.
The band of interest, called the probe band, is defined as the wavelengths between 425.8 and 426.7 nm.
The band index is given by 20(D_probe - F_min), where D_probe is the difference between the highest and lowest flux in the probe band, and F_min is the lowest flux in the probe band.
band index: -93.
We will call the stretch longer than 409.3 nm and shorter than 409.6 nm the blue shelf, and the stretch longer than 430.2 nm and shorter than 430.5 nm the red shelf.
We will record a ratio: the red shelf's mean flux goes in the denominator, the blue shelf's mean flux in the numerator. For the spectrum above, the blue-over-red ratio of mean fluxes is 1.04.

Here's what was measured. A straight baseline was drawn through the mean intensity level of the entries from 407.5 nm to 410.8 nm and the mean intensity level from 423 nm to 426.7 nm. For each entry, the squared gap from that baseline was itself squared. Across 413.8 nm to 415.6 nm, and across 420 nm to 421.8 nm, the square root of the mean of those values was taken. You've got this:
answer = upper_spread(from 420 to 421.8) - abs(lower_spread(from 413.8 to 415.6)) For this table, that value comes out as 0.7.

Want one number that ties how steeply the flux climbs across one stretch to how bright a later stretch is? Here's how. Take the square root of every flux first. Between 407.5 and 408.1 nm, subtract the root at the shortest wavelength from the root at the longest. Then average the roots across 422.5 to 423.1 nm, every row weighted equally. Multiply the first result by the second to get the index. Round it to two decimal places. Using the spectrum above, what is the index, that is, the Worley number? 0.42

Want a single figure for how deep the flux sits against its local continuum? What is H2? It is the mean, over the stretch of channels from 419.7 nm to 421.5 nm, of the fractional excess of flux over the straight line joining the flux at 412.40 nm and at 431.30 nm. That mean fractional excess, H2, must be 0.00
